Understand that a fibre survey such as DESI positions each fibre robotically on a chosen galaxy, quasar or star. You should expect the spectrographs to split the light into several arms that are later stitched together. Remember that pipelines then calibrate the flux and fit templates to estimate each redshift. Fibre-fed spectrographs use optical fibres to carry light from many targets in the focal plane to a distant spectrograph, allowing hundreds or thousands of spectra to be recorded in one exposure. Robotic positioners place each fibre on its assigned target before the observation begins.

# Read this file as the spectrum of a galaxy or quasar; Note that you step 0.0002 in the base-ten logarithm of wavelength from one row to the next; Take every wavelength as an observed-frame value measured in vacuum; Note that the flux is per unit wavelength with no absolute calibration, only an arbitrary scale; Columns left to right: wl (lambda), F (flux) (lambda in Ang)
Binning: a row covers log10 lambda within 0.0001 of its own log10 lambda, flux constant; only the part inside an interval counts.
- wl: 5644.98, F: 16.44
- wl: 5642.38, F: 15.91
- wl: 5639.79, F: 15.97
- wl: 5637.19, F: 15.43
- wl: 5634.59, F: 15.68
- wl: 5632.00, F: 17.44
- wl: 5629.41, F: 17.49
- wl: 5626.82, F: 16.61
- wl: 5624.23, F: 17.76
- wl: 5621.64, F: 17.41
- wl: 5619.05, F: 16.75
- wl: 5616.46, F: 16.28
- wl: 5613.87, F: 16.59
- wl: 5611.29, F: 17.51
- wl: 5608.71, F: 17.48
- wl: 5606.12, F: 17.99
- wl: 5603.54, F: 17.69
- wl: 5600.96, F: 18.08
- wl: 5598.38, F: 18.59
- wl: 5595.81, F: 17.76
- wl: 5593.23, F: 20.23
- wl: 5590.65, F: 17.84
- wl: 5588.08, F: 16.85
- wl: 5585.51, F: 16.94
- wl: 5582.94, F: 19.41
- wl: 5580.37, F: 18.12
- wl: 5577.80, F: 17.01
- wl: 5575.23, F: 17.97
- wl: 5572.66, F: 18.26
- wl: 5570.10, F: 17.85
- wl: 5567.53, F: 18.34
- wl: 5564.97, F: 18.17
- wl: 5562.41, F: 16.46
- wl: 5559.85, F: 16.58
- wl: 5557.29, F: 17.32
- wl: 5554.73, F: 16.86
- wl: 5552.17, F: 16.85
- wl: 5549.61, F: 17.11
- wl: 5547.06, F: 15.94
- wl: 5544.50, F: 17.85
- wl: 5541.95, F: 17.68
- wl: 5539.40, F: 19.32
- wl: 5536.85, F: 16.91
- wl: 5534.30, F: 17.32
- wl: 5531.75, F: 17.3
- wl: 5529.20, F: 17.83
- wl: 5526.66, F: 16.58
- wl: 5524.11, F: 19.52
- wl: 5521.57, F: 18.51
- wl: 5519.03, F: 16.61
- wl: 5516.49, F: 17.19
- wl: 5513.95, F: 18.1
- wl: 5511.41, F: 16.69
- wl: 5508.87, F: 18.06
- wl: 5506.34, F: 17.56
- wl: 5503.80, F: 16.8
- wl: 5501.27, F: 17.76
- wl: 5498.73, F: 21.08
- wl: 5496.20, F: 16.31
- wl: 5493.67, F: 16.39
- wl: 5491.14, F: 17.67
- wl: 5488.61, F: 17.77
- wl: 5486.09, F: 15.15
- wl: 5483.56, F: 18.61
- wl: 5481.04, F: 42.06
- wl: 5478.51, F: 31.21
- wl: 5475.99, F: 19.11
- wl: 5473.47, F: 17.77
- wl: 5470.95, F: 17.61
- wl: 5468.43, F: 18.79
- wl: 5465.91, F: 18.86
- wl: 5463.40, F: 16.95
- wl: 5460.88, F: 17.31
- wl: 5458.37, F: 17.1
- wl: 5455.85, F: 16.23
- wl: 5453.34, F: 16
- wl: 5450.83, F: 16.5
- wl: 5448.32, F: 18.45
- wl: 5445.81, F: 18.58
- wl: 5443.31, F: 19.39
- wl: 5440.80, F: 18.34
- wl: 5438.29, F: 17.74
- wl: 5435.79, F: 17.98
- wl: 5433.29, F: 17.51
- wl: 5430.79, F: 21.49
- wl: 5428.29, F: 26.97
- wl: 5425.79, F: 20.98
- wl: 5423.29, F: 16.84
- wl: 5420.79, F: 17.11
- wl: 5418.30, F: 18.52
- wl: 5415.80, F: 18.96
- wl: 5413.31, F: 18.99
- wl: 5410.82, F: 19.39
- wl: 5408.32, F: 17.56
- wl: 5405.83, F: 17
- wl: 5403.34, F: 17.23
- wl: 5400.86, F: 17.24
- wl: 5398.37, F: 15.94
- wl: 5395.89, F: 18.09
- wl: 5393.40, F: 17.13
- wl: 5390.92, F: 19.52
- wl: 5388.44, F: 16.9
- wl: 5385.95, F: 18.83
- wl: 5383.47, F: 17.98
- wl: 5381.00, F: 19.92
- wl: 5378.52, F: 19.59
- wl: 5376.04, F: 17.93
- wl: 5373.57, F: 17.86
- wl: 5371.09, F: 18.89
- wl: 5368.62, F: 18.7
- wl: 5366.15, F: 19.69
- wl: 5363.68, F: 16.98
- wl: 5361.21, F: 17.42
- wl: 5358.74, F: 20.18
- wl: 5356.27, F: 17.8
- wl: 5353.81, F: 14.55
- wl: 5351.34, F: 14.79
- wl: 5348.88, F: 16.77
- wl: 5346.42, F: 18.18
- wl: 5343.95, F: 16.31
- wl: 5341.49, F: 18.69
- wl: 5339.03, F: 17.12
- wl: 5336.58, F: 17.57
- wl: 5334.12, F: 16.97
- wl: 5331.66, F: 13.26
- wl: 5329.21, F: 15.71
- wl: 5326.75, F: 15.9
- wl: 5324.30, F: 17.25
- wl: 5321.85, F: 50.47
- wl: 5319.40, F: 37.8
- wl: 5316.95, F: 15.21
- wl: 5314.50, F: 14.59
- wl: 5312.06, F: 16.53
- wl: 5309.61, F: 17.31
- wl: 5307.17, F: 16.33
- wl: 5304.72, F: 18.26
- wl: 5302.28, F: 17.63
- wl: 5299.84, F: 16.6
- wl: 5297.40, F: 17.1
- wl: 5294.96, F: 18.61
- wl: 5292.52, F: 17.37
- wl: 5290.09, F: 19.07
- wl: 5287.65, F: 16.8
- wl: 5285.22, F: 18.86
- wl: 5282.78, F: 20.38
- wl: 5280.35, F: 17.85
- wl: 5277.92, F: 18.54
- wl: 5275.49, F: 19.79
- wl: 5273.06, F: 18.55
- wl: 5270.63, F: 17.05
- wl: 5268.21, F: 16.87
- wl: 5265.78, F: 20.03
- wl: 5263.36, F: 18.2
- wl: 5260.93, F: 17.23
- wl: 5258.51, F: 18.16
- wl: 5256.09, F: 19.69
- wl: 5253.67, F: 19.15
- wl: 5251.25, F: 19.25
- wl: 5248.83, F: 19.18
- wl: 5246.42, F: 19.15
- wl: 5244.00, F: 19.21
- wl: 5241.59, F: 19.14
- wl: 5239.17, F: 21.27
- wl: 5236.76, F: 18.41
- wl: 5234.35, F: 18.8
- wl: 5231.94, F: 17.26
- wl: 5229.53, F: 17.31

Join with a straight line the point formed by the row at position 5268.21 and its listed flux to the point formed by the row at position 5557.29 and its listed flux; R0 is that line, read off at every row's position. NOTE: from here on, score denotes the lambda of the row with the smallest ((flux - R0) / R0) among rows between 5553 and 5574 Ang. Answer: 5562.41 Ang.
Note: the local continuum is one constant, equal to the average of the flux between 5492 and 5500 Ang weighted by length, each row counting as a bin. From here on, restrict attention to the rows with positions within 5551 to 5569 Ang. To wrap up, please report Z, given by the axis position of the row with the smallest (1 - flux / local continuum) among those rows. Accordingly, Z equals 5567.53 Ang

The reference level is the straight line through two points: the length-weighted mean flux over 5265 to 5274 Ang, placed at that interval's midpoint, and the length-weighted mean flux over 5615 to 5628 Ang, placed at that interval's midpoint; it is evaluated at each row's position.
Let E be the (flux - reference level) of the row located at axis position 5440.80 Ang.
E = 0.8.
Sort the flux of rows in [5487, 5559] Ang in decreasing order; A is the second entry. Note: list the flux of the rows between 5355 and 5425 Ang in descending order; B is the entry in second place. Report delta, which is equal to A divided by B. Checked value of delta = 1.0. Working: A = 19.52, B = 19.92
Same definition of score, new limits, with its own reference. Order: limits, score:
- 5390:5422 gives 5398.37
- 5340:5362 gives 5353.81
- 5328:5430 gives 5331.66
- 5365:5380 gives 5373.57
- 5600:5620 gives 5616.46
